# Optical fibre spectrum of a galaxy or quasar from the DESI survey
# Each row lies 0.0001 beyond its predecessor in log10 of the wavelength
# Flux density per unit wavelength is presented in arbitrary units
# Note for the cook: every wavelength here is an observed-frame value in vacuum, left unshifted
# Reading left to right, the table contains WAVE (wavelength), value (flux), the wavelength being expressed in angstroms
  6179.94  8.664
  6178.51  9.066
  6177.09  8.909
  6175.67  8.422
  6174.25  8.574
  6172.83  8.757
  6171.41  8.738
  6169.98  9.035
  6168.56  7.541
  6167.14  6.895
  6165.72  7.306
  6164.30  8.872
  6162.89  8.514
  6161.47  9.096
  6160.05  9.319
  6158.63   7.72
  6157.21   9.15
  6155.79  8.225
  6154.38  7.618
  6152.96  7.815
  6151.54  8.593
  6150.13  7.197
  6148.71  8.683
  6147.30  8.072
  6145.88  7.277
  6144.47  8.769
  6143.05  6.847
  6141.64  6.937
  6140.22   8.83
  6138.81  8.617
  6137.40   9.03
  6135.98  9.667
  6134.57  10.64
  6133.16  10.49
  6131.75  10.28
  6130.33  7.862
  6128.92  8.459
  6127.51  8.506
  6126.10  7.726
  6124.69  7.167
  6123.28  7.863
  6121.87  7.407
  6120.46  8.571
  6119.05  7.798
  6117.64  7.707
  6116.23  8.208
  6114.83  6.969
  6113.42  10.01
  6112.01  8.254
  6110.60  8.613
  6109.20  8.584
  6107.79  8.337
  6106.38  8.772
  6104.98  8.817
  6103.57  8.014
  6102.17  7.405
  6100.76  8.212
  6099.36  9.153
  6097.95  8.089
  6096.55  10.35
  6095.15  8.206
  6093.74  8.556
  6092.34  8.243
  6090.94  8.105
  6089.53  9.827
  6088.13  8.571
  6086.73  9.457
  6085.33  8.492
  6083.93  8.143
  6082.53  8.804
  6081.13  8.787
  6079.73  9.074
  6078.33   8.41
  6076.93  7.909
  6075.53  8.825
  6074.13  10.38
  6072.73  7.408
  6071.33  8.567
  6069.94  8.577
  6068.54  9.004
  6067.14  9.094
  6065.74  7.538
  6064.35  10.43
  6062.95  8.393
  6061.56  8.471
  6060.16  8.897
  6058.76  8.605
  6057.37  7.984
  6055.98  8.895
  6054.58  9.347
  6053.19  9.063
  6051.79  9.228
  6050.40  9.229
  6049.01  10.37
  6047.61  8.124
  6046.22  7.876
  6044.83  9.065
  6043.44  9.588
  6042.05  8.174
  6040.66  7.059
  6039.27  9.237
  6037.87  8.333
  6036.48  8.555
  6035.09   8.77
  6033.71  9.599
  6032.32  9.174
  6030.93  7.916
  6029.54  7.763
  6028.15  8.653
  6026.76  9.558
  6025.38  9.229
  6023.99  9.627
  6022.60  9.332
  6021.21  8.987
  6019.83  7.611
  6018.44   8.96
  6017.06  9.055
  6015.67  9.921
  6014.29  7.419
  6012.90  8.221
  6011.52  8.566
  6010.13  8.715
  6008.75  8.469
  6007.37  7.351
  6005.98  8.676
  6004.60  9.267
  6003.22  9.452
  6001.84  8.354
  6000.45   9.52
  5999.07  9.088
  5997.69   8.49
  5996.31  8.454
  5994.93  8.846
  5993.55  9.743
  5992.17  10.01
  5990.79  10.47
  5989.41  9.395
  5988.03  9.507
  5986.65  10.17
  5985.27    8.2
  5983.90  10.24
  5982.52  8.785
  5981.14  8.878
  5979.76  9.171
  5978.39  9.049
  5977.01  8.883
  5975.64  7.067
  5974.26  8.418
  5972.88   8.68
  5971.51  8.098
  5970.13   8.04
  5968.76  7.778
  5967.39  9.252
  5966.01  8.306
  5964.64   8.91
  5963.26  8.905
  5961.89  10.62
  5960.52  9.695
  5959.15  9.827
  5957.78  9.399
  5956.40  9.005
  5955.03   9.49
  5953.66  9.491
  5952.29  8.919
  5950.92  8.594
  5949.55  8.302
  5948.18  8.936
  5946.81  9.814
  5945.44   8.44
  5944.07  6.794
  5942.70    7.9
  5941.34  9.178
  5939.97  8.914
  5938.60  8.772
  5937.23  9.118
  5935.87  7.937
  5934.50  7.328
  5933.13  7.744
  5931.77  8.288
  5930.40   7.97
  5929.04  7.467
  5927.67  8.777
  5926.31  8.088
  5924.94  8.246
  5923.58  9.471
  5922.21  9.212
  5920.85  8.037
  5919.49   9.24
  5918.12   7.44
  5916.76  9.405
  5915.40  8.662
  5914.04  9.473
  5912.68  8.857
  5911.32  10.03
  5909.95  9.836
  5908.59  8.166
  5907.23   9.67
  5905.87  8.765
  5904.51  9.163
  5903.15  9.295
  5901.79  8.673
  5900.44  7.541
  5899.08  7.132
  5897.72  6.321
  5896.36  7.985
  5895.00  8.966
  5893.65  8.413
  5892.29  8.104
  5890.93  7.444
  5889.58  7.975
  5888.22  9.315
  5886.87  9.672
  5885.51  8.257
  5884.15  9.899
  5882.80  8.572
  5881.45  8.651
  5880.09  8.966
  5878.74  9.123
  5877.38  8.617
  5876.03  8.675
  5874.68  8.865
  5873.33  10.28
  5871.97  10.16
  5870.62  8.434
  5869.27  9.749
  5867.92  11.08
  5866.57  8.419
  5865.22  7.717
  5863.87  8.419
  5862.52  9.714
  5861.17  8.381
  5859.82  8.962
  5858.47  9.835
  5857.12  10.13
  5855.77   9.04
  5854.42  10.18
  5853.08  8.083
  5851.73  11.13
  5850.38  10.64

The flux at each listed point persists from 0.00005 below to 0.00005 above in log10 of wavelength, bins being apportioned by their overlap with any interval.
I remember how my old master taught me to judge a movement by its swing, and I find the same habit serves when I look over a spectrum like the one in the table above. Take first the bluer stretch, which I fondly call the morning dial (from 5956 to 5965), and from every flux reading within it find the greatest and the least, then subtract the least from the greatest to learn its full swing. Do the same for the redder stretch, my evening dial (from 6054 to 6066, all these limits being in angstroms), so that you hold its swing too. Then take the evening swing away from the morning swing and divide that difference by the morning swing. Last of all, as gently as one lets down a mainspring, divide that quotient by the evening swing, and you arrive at -0.24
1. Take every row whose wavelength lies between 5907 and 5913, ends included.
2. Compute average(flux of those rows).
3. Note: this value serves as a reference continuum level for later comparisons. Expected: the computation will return 9.3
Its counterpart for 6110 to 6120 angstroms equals 8.2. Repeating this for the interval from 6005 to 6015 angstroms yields 8.2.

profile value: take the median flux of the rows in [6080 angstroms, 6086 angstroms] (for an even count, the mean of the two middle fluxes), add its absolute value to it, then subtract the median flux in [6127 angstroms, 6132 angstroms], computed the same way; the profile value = 8.8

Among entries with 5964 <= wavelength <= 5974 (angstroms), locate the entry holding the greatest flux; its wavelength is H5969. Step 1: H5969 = 5967.39 angstroms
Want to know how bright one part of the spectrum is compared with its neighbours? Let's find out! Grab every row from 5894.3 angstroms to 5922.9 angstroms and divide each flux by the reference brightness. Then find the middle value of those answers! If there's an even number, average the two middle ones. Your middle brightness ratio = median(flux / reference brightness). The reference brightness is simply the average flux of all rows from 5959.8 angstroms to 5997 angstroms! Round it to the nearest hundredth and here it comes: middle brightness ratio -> 0.98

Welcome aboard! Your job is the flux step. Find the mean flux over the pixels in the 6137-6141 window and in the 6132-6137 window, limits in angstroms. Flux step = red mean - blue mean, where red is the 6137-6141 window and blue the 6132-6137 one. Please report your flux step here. -1.4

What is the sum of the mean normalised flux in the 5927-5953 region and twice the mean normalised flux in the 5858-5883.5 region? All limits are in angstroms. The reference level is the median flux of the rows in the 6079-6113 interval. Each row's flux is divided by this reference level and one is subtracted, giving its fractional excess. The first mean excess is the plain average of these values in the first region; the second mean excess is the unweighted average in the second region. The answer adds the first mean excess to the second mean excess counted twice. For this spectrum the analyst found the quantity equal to 0.10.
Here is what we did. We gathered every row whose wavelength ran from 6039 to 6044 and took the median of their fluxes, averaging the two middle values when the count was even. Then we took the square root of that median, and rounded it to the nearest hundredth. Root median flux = 2.95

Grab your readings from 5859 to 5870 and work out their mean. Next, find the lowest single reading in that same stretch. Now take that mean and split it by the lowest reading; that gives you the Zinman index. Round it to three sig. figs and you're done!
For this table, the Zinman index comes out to 1.17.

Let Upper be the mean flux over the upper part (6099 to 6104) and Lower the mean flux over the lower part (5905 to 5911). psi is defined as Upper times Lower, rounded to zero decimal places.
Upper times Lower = 75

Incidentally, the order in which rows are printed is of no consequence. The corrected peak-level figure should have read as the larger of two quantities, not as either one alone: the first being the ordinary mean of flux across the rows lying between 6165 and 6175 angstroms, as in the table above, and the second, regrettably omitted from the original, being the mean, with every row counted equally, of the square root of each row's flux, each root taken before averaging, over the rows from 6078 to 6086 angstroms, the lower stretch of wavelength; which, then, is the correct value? 8.12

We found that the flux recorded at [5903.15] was 9.295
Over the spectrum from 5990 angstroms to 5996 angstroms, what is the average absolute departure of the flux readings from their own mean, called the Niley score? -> 0.47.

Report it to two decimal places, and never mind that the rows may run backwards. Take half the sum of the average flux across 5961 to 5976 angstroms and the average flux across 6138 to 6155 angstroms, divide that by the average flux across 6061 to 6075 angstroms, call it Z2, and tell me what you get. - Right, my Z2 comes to 0.94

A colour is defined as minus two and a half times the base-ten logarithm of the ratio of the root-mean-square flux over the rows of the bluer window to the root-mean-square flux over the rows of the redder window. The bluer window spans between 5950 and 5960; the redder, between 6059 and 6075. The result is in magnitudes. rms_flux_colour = -0.05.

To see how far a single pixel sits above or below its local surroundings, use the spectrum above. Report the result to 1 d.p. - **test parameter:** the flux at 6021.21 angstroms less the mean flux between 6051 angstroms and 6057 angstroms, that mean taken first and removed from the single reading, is -0.1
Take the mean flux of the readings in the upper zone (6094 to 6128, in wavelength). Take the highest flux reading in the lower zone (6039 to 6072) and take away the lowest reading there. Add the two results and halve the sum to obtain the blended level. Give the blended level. 5.8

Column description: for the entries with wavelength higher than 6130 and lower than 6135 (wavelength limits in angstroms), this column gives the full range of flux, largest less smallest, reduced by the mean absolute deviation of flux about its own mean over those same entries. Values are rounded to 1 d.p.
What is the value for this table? 1.8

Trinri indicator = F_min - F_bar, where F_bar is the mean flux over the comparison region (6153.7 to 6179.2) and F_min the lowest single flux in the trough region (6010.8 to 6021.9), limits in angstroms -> -1.0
